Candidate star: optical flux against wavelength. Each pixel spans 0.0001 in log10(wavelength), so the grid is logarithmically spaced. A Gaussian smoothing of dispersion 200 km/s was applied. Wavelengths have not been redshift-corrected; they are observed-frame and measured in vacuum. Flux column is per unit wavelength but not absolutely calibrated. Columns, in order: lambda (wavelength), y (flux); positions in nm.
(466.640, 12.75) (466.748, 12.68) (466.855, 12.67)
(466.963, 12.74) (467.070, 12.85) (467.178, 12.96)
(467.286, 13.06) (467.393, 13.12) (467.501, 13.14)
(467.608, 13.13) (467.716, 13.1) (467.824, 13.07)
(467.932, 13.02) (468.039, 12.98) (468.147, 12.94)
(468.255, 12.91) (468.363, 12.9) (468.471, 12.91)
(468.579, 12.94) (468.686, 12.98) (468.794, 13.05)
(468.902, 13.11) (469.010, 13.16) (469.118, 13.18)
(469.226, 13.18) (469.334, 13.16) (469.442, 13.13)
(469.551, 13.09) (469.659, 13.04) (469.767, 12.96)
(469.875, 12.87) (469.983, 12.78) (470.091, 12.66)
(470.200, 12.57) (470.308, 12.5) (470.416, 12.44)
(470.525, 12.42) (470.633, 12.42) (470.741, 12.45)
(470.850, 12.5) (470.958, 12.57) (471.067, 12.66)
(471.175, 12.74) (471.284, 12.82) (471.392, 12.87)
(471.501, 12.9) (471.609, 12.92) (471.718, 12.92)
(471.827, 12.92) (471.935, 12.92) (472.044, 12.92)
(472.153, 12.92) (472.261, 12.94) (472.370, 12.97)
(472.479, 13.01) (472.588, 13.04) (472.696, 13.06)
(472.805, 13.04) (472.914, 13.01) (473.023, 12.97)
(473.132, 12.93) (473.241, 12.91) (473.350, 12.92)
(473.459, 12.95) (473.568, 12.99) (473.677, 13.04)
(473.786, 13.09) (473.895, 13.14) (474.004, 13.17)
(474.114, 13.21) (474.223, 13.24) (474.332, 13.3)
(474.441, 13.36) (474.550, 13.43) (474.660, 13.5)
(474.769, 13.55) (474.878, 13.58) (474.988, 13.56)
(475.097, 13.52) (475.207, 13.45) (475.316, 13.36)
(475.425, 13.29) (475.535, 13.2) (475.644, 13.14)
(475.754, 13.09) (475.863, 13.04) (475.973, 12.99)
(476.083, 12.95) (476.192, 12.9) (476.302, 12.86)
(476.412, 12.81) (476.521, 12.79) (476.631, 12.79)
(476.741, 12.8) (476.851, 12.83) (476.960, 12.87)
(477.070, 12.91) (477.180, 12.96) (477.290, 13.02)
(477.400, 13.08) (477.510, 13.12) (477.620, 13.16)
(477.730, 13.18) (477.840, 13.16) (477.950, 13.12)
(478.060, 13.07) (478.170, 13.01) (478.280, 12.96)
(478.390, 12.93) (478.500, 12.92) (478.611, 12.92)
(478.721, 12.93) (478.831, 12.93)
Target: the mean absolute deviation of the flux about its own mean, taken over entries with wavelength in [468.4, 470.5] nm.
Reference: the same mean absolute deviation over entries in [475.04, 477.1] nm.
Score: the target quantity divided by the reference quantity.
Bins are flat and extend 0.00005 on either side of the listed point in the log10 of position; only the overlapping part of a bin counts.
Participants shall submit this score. 1.0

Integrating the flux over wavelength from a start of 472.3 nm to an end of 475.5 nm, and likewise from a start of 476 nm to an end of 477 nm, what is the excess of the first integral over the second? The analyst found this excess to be 29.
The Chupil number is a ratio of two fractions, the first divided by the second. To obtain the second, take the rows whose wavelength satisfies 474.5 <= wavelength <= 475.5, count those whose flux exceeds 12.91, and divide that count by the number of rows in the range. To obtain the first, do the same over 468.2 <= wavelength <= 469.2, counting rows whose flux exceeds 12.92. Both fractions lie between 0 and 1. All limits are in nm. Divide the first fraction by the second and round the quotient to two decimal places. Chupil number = 0.67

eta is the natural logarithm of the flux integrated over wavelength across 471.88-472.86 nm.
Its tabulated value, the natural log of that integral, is 2.54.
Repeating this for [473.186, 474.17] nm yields 2.55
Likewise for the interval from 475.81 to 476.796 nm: 2.54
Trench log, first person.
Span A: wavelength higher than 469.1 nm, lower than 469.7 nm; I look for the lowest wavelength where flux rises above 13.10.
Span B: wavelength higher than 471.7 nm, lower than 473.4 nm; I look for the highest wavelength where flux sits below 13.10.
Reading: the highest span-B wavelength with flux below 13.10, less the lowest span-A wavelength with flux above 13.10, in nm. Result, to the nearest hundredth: 4.23 nm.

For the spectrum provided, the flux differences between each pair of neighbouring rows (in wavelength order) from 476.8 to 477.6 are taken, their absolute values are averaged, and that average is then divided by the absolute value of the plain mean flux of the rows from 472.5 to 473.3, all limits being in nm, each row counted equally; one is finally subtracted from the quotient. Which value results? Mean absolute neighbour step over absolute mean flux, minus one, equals -0.996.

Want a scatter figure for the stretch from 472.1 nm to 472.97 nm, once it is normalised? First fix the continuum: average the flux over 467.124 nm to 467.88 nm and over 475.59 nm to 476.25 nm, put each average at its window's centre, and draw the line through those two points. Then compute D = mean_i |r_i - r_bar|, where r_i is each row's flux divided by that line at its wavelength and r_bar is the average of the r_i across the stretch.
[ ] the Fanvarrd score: 0.0033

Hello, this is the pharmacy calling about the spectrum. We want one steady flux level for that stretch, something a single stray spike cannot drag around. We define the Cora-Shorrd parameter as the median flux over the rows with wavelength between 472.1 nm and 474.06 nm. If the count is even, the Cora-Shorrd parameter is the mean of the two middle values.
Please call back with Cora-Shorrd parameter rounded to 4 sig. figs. 13.00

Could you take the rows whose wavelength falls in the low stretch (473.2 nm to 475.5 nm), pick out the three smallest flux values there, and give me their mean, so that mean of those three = 12.93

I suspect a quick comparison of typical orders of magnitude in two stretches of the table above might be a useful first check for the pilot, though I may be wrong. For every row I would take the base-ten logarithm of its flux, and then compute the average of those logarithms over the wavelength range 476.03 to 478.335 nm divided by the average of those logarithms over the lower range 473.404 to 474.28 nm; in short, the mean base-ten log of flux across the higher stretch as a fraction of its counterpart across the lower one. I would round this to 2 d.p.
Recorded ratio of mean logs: 1.00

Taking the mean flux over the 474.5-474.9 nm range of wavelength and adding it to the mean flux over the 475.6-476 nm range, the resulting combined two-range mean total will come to 26.6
